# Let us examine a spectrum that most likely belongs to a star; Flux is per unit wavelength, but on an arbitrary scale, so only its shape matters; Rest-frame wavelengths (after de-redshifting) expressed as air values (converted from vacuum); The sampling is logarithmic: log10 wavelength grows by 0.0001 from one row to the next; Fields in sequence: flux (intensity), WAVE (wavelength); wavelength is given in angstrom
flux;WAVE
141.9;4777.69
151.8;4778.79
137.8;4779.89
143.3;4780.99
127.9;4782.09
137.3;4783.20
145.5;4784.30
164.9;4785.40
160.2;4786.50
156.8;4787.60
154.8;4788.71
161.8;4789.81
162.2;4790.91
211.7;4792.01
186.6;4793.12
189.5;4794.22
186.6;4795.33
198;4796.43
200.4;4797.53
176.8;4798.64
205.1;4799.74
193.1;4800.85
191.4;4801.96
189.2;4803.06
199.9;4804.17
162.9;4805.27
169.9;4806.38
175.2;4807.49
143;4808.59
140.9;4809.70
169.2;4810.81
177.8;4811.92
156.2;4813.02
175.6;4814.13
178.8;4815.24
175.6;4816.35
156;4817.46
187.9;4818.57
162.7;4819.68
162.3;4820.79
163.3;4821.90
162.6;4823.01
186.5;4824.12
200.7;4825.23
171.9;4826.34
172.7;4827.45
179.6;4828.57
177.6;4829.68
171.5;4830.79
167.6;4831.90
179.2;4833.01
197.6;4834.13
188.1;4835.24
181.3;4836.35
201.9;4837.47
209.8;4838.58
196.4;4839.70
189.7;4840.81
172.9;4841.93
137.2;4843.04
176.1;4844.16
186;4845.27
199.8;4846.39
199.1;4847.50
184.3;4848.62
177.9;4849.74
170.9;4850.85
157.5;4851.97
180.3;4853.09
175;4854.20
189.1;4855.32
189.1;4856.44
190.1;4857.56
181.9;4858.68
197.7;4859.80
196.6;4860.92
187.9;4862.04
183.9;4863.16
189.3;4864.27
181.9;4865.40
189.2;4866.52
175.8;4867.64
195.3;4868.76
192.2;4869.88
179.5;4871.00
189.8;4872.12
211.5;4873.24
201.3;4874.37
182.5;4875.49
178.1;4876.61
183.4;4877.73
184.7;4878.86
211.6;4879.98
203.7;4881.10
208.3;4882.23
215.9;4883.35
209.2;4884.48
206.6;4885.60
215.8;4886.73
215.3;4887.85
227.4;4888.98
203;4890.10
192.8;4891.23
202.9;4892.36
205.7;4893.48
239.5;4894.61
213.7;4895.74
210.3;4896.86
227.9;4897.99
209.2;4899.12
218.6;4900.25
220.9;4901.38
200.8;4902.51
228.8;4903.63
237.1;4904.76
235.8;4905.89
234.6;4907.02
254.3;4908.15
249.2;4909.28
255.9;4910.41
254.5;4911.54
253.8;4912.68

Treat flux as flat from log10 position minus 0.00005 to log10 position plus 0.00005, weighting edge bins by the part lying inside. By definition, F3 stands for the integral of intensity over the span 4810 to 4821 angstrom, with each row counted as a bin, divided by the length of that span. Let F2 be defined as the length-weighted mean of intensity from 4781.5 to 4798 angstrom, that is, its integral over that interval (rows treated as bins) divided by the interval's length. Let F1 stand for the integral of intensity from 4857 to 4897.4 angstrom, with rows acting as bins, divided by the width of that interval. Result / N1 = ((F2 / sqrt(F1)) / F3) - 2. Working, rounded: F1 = 199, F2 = 169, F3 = 170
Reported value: -1.929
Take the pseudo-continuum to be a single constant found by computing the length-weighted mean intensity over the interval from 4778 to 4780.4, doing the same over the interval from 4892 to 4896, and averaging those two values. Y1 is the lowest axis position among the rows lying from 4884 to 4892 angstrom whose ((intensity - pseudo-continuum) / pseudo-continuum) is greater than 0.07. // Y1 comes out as 4884.48 angstrom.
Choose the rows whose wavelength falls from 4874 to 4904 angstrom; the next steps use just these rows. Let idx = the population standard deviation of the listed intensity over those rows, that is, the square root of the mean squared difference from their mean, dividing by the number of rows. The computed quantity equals 14.7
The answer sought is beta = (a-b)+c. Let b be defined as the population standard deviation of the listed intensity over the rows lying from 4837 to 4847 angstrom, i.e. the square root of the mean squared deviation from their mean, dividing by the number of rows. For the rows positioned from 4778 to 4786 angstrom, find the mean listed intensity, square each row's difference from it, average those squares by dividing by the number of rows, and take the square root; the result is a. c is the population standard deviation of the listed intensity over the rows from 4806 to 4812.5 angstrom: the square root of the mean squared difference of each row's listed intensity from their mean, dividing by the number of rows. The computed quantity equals 5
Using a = 11.0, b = 20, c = 15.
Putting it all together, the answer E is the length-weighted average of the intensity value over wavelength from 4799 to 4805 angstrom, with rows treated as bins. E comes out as 194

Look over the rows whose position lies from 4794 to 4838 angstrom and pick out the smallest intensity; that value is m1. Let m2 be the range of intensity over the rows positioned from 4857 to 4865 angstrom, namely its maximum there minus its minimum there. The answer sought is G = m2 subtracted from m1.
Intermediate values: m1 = 140.9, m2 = 16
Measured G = 125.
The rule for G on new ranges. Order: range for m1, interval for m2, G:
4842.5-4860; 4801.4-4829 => 77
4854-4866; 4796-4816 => 111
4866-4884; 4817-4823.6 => 144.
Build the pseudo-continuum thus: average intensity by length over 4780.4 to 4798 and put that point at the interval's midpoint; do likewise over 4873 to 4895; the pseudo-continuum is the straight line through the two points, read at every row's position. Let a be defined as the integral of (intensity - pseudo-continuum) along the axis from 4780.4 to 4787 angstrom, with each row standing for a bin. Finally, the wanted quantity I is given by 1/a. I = -0.0079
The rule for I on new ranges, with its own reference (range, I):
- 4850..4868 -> -0.0049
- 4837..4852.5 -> -0.0098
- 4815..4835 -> -0.0079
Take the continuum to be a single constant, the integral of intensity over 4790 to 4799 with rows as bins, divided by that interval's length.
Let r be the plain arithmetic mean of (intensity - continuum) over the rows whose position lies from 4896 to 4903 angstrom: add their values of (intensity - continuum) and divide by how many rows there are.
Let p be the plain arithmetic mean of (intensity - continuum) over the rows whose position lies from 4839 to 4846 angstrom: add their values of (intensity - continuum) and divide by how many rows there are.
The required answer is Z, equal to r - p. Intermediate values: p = -12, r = 26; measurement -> 38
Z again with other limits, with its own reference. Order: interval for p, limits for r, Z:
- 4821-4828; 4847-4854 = 2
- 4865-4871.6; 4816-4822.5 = -18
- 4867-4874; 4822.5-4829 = -12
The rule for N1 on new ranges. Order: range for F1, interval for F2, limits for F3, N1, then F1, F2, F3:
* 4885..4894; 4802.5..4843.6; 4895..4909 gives -1.946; 209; 175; 225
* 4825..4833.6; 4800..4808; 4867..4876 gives -1.928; 177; 184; 191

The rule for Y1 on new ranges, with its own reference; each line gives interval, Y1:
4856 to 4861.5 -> 4859.80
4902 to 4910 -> 4902.51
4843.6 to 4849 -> 4846.39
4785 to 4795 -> 4792.01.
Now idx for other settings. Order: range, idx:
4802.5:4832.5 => 14.1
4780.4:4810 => 23.0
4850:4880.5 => 11.3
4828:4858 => 14.6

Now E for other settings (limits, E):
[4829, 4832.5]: 173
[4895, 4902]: 217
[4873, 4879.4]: 189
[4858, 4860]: 188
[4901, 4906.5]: 225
